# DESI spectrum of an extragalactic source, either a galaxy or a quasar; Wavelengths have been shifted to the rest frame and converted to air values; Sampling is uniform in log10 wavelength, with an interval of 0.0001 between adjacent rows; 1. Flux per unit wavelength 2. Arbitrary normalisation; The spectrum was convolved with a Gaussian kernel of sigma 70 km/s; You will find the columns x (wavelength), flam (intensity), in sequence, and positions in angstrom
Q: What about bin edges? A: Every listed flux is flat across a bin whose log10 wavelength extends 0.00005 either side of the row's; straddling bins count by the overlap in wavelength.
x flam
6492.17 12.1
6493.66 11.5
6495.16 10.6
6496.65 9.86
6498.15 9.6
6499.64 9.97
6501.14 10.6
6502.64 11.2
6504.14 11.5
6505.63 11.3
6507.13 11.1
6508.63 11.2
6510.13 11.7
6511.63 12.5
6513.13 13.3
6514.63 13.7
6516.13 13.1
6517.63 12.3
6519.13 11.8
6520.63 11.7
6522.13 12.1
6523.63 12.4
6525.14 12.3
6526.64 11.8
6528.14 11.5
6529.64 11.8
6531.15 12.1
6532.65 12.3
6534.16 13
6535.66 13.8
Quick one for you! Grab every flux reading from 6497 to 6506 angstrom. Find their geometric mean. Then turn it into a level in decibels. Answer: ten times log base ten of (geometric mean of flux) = 10.3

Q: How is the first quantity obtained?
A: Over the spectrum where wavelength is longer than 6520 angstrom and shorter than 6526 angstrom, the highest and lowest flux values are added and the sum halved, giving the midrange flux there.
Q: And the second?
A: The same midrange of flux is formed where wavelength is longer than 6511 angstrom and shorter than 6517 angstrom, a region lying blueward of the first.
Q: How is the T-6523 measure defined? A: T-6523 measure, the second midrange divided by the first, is 1.09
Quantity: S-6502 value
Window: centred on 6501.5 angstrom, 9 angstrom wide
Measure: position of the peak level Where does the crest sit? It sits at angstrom 6504.14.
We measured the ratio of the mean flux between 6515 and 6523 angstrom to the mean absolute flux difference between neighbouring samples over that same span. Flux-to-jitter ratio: 27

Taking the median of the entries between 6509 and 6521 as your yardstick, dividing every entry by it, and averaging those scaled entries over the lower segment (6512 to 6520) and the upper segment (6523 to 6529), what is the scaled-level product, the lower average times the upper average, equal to 1.00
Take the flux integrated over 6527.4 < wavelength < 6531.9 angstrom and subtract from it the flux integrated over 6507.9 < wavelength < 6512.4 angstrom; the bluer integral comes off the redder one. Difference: 0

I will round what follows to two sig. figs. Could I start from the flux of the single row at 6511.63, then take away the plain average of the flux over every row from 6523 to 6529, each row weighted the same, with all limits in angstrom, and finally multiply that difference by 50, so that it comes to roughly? 25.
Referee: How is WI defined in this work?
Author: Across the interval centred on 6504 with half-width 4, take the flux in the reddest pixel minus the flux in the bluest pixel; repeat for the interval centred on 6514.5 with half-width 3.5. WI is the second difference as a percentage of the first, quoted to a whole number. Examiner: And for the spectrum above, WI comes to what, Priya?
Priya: -40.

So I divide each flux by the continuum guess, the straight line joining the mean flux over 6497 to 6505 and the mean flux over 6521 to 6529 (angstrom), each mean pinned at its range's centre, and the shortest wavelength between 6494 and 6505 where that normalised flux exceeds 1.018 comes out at 6495.16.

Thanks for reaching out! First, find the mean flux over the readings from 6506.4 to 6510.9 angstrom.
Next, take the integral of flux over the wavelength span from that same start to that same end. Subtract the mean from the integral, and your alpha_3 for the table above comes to 40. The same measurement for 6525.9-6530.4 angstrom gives 41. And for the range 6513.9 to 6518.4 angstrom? 46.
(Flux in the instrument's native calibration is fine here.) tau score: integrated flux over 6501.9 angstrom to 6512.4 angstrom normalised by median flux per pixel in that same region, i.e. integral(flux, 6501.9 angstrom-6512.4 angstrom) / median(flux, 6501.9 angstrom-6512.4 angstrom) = 10.7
